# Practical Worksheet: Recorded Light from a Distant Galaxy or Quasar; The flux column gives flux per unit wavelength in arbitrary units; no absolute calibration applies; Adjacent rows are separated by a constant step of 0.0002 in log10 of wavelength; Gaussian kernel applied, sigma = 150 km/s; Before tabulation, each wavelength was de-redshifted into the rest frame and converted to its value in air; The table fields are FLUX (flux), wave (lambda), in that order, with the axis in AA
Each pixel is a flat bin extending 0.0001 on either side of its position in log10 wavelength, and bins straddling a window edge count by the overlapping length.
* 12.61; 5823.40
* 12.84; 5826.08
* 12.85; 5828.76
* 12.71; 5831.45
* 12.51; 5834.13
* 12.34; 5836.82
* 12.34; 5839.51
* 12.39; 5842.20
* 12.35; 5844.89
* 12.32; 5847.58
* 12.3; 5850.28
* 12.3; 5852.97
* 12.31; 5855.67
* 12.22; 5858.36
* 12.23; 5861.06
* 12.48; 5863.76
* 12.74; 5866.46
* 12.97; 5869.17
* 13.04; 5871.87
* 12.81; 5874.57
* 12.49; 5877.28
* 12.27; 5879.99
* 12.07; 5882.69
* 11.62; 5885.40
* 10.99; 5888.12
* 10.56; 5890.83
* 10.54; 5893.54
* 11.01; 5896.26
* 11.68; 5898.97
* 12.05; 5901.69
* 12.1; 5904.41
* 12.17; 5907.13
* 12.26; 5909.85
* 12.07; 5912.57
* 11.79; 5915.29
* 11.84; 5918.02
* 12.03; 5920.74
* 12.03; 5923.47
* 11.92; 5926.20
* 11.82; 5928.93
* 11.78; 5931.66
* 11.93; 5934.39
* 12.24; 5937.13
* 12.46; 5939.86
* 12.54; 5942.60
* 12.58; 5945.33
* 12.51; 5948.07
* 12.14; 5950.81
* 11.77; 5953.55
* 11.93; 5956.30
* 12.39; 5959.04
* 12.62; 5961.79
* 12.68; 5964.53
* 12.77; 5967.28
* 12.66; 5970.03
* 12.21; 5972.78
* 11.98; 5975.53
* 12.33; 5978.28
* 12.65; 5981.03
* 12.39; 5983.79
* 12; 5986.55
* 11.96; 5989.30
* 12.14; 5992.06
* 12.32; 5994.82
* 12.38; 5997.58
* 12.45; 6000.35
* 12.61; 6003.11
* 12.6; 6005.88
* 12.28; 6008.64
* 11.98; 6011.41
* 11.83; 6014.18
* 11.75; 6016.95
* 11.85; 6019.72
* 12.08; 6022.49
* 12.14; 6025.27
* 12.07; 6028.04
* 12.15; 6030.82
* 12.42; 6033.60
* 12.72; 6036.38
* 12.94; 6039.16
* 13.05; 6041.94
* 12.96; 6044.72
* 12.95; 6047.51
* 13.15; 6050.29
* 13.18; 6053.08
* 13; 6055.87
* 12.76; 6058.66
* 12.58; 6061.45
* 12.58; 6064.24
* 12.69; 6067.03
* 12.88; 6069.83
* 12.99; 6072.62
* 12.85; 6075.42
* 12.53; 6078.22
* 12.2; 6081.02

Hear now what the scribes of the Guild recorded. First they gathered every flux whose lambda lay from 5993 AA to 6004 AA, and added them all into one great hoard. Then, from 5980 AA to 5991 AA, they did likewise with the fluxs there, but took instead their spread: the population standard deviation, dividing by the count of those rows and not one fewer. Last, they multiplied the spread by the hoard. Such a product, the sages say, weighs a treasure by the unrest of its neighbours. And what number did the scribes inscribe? 14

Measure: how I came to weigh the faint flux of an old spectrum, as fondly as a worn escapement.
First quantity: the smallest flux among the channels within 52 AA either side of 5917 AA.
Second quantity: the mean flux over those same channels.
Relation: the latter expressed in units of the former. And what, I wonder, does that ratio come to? 1.15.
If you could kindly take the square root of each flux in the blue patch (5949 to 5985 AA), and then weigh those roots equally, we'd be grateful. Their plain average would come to 3.51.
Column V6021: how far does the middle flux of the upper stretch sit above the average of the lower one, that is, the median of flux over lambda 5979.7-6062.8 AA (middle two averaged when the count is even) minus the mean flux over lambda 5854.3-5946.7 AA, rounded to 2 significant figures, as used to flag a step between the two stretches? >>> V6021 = 0.36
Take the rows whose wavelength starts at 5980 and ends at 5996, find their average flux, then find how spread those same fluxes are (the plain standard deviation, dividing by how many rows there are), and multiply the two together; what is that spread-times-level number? 2.9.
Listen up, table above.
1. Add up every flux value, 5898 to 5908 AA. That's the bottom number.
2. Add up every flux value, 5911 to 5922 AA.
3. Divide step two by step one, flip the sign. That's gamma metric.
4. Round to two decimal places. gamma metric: -0.99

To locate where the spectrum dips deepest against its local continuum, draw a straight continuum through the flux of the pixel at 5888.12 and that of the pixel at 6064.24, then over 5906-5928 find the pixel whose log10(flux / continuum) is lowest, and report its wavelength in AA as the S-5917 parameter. 5915.29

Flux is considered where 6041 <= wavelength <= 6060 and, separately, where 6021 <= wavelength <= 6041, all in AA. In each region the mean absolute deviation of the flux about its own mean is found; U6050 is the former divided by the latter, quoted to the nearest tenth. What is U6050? 0.4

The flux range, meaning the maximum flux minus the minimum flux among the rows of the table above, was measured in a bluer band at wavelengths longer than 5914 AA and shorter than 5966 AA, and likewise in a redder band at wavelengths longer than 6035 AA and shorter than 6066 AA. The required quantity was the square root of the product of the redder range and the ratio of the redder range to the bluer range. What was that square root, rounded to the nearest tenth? 0.6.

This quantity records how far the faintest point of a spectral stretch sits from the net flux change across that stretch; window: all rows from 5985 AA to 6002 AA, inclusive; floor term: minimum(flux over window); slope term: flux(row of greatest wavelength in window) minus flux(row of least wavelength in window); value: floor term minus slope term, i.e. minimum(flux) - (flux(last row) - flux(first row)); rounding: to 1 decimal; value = 11.5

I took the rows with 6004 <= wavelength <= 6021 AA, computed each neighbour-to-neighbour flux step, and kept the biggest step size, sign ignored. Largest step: 0.32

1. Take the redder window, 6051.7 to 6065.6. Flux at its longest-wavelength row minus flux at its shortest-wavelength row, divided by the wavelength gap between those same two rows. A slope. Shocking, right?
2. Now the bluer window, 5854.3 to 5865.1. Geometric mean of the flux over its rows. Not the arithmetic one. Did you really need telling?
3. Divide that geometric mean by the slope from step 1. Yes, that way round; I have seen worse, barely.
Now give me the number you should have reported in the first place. -229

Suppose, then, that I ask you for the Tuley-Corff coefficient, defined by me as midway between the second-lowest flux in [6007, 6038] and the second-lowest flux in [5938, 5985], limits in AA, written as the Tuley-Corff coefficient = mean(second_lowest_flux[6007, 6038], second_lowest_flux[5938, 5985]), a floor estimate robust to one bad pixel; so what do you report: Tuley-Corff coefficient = 11.9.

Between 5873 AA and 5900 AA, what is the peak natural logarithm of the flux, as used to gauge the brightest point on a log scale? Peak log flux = 2.550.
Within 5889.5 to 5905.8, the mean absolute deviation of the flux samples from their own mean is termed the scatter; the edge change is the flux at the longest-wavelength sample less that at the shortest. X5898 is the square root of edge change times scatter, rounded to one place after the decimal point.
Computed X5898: 1.0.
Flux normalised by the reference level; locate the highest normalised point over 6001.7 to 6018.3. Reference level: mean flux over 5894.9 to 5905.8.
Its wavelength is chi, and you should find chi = 6003.11 AA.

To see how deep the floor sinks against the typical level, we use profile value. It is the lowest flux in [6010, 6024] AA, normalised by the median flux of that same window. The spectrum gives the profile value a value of 0.992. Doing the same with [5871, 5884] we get 0.966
